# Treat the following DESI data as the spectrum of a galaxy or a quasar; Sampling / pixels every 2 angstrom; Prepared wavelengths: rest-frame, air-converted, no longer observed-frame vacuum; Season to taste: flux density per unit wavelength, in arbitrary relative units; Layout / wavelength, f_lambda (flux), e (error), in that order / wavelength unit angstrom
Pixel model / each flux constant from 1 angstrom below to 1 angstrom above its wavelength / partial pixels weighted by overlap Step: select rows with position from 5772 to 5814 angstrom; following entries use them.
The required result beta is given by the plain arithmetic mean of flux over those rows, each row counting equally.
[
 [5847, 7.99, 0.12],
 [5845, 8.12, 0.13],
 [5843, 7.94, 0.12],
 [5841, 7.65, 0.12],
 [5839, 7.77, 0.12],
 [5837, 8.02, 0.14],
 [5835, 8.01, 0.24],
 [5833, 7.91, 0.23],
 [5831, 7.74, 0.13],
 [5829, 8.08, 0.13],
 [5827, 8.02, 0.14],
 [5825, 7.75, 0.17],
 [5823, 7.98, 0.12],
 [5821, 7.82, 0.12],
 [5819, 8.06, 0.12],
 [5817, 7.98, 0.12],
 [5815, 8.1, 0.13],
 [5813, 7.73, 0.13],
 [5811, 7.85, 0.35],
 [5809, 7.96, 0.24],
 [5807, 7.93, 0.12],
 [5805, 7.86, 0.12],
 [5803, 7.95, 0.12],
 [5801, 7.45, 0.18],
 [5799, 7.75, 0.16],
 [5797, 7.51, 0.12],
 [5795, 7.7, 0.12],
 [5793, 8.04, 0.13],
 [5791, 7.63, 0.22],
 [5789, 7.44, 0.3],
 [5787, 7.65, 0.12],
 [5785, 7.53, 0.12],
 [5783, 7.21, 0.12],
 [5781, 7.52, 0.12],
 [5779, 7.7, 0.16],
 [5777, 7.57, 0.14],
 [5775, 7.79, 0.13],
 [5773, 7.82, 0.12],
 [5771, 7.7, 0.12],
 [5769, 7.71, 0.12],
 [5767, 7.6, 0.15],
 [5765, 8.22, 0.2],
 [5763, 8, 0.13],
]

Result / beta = 7.69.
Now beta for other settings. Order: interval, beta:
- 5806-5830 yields 7.94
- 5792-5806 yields 7.75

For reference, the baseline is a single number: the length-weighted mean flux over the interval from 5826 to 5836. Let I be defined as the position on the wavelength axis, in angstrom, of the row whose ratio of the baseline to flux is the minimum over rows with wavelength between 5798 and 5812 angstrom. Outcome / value 5809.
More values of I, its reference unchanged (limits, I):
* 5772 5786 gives 5773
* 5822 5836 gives 5829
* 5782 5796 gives 5793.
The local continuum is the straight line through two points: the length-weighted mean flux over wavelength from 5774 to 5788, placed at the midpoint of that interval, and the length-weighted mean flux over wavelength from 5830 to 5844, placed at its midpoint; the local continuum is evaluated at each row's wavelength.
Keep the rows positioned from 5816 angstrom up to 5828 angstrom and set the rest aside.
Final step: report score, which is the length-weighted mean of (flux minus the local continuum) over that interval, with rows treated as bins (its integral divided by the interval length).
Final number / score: 0.15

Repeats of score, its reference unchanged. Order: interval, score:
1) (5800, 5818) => 0.15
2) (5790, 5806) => 0.08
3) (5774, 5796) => 0.03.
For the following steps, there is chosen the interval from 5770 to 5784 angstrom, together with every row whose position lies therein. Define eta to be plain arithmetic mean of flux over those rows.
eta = 7.62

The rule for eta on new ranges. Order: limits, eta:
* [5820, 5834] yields 7.90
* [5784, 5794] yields 7.66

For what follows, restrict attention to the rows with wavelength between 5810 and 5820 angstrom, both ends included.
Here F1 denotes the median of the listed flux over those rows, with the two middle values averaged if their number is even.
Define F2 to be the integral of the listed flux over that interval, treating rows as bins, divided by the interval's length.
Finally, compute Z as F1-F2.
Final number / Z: 0.04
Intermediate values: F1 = 7.98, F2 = 7.94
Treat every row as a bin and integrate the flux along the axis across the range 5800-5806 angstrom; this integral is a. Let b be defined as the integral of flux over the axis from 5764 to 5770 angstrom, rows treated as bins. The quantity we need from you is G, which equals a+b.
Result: 94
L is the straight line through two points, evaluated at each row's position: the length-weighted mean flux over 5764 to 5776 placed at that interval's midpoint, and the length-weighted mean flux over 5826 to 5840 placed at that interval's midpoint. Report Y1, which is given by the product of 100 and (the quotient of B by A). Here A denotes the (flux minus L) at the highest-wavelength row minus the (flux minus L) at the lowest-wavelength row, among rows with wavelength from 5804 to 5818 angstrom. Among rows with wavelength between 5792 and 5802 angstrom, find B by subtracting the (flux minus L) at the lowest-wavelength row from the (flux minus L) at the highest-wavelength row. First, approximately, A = 0.095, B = -0.61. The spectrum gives -635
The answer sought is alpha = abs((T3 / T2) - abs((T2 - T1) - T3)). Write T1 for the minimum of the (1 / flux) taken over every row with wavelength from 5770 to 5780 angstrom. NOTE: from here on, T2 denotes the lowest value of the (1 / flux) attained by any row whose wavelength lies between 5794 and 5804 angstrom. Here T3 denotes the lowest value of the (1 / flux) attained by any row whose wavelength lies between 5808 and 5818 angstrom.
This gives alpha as 0.86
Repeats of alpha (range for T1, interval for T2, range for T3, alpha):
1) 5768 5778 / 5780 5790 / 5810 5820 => 0.82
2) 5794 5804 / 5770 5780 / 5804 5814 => 0.86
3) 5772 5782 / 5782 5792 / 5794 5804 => 0.84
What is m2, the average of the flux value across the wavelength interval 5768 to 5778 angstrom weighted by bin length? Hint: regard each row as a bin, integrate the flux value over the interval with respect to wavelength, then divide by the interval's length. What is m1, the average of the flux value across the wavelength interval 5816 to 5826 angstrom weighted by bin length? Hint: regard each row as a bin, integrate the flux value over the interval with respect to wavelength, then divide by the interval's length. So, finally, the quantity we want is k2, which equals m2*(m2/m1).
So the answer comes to 7.52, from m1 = 7.918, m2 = 7.72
